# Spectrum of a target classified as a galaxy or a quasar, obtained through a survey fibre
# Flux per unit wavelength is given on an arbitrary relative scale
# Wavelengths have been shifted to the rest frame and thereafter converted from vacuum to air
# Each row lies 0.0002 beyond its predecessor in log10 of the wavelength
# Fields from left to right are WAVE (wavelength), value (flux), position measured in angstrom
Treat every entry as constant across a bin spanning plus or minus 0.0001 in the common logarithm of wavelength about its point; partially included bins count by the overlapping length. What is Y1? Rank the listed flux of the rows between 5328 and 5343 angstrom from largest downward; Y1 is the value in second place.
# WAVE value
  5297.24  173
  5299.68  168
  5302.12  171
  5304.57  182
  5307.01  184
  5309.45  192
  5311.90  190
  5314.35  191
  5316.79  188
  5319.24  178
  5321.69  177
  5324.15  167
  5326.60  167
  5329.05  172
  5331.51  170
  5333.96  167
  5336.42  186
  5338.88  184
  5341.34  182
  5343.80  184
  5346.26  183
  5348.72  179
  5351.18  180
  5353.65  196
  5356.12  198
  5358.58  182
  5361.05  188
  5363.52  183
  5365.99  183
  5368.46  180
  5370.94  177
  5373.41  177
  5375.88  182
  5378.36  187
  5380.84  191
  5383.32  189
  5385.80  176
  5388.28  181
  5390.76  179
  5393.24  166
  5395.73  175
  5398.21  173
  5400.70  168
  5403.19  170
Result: 184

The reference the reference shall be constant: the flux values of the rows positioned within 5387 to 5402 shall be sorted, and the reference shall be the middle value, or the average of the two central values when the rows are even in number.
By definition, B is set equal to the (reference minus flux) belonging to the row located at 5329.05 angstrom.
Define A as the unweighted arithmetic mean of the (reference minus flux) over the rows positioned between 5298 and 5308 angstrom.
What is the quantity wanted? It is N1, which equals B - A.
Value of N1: 4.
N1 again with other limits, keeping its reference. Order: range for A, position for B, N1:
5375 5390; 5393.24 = 18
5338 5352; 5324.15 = 15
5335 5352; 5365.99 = 0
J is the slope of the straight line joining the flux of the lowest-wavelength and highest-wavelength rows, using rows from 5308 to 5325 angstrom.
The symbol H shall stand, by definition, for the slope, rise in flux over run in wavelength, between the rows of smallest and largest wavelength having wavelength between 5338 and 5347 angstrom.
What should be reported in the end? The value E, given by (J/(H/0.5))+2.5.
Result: 8.8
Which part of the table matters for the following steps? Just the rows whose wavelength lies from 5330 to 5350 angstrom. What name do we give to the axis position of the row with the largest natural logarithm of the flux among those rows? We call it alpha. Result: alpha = 5336.42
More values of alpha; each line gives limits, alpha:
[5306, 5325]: 5309.45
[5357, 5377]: 5361.05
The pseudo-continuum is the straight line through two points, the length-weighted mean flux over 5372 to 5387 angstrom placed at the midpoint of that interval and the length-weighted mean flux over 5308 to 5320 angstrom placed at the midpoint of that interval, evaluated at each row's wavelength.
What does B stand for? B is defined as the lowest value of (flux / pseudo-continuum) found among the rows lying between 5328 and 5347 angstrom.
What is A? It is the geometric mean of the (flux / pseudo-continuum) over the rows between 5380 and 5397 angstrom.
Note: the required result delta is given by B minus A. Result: -0.09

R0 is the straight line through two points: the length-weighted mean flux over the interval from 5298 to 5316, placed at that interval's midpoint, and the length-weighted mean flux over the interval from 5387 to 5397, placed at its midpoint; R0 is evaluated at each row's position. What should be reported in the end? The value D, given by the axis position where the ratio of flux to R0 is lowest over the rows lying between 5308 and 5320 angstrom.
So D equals 5319.24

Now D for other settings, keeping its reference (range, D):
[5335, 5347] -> 5341.34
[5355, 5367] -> 5358.58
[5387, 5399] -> 5393.24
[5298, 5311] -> 5299.68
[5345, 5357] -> 5348.72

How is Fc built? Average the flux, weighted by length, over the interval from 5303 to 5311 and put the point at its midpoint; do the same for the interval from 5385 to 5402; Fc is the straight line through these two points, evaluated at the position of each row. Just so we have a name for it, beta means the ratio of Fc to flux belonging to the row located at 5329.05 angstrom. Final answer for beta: 1.06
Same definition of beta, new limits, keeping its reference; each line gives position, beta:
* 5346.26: 0.98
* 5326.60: 1.09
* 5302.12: 1.09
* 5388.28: 0.96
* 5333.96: 1.09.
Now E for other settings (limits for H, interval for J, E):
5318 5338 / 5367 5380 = 3.3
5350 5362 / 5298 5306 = 4.3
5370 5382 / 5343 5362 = 2.6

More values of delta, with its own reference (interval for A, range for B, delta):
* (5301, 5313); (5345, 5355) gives -0.01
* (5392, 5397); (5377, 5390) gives 0.03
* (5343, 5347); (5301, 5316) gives -0.08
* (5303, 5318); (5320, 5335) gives -0.11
